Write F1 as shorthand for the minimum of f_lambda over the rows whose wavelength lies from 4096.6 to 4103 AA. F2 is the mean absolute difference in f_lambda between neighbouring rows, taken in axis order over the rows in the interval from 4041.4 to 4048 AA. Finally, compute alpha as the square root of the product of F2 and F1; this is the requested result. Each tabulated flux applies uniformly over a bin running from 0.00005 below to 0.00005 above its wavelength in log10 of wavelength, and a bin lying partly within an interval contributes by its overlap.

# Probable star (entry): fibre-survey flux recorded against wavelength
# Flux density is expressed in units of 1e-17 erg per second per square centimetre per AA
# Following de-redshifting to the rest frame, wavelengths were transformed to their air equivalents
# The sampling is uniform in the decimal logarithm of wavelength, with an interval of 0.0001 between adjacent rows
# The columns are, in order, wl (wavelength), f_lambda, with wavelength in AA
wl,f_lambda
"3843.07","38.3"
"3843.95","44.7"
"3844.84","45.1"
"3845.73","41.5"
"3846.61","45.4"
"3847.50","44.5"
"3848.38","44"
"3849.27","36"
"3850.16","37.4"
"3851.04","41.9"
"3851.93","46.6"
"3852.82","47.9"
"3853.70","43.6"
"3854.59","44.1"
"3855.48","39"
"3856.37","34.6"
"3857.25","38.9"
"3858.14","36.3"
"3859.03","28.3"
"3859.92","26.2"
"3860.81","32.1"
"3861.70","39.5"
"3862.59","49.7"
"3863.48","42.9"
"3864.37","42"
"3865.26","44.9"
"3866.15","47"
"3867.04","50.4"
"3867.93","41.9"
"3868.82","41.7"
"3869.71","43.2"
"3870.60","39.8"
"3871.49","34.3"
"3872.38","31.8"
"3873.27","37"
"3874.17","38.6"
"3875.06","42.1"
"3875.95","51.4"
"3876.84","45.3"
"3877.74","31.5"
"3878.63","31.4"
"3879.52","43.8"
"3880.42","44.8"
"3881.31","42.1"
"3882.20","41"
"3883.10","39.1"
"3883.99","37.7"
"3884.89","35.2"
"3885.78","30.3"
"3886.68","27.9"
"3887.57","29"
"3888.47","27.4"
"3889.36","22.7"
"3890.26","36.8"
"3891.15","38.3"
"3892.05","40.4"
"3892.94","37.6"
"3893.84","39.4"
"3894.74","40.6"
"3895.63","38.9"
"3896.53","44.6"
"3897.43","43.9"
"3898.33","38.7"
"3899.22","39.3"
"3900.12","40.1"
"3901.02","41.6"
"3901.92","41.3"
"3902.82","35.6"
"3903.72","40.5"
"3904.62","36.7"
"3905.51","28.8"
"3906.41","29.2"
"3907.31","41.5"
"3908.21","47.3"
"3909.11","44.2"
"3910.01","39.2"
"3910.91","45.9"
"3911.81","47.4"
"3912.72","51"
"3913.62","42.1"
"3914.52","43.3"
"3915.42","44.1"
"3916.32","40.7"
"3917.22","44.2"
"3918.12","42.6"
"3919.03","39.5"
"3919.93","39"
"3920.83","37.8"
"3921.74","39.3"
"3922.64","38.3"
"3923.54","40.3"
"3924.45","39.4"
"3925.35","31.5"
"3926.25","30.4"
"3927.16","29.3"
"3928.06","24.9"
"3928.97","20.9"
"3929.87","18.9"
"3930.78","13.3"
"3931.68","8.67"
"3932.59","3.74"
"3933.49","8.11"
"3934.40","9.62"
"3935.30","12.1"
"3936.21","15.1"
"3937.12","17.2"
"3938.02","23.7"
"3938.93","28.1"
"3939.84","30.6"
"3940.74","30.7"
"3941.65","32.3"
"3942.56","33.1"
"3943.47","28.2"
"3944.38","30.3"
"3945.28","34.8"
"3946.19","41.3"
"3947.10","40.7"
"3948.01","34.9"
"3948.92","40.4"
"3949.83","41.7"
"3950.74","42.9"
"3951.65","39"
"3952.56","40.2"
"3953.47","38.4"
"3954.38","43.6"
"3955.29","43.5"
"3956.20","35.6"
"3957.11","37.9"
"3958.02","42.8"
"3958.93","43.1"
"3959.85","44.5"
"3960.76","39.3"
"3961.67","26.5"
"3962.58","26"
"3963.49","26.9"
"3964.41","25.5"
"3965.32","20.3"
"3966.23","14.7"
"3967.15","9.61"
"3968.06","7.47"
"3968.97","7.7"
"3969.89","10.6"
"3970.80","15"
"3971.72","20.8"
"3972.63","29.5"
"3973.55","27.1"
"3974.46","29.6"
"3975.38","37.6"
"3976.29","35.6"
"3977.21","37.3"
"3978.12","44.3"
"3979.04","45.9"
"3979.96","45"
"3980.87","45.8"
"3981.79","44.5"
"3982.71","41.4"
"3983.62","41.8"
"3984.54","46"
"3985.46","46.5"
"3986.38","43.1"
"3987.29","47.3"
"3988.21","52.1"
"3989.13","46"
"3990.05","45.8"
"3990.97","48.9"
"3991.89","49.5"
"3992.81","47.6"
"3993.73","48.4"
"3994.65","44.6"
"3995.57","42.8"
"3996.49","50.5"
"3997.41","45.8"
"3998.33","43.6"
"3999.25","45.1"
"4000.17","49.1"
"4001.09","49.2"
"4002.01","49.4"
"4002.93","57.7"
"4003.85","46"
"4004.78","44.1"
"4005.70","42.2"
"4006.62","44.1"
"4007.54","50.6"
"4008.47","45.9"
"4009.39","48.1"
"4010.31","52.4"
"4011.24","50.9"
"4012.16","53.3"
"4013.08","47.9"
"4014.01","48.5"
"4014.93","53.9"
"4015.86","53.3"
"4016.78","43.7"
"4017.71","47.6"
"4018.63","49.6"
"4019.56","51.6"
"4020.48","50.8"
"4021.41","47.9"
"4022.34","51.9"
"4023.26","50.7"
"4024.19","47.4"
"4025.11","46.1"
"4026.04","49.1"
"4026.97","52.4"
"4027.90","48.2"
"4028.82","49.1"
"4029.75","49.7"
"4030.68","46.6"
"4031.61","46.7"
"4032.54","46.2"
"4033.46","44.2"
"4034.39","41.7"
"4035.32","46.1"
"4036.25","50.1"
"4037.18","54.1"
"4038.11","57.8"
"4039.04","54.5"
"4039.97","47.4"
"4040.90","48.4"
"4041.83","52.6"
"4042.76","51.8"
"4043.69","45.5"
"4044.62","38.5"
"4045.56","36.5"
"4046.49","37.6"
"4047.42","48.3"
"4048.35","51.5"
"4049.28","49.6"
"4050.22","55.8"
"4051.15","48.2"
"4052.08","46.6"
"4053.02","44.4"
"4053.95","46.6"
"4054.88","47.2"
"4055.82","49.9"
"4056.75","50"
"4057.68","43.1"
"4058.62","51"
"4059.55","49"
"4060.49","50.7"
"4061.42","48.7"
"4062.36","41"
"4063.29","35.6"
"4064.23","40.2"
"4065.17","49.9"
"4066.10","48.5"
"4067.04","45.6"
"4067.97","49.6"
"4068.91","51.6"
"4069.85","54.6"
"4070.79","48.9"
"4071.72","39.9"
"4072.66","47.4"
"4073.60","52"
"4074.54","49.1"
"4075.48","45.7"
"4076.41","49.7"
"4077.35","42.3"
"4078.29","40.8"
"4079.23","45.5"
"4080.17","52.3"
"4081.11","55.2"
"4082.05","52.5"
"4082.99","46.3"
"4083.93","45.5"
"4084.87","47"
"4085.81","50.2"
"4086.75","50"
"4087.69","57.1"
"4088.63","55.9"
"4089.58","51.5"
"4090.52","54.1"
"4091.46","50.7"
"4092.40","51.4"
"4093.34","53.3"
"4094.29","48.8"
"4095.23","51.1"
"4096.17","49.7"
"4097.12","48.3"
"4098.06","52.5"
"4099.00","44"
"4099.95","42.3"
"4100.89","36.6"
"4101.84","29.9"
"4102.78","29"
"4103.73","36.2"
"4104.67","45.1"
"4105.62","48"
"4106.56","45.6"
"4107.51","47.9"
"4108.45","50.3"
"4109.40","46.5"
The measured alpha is 11.6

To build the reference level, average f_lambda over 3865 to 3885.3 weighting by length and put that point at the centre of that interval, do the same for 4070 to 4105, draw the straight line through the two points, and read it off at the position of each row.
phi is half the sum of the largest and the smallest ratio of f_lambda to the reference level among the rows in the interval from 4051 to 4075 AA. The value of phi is 0.97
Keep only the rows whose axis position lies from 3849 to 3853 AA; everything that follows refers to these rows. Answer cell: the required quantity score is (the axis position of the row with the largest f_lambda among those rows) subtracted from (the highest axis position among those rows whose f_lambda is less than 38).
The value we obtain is -2.7 AA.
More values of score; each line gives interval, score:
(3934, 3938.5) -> 0.0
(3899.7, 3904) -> 1.8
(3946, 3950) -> -1.8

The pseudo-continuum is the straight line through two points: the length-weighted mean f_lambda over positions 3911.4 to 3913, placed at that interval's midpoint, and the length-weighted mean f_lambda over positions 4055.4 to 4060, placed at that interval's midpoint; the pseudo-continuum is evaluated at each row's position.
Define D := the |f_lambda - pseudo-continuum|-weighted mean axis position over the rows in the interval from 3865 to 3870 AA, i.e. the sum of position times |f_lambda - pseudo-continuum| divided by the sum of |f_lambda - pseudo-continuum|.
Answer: 3868.0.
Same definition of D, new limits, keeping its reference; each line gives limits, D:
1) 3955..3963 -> 3959.8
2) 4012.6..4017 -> 4015.7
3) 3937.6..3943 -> 3940.1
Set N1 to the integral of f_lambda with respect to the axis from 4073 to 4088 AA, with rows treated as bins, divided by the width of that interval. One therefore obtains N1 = 48.7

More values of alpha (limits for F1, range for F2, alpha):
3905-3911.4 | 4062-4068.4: 11.6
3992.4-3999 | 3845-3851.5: 11.7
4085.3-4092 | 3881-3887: 10.9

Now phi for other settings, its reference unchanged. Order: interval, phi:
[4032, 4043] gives 1.09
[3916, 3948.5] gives 0.57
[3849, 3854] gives 1.05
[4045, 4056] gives 1.00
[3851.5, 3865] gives 0.94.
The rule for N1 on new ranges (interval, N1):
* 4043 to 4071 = 46.8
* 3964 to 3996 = 35.6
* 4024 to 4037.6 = 47.8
